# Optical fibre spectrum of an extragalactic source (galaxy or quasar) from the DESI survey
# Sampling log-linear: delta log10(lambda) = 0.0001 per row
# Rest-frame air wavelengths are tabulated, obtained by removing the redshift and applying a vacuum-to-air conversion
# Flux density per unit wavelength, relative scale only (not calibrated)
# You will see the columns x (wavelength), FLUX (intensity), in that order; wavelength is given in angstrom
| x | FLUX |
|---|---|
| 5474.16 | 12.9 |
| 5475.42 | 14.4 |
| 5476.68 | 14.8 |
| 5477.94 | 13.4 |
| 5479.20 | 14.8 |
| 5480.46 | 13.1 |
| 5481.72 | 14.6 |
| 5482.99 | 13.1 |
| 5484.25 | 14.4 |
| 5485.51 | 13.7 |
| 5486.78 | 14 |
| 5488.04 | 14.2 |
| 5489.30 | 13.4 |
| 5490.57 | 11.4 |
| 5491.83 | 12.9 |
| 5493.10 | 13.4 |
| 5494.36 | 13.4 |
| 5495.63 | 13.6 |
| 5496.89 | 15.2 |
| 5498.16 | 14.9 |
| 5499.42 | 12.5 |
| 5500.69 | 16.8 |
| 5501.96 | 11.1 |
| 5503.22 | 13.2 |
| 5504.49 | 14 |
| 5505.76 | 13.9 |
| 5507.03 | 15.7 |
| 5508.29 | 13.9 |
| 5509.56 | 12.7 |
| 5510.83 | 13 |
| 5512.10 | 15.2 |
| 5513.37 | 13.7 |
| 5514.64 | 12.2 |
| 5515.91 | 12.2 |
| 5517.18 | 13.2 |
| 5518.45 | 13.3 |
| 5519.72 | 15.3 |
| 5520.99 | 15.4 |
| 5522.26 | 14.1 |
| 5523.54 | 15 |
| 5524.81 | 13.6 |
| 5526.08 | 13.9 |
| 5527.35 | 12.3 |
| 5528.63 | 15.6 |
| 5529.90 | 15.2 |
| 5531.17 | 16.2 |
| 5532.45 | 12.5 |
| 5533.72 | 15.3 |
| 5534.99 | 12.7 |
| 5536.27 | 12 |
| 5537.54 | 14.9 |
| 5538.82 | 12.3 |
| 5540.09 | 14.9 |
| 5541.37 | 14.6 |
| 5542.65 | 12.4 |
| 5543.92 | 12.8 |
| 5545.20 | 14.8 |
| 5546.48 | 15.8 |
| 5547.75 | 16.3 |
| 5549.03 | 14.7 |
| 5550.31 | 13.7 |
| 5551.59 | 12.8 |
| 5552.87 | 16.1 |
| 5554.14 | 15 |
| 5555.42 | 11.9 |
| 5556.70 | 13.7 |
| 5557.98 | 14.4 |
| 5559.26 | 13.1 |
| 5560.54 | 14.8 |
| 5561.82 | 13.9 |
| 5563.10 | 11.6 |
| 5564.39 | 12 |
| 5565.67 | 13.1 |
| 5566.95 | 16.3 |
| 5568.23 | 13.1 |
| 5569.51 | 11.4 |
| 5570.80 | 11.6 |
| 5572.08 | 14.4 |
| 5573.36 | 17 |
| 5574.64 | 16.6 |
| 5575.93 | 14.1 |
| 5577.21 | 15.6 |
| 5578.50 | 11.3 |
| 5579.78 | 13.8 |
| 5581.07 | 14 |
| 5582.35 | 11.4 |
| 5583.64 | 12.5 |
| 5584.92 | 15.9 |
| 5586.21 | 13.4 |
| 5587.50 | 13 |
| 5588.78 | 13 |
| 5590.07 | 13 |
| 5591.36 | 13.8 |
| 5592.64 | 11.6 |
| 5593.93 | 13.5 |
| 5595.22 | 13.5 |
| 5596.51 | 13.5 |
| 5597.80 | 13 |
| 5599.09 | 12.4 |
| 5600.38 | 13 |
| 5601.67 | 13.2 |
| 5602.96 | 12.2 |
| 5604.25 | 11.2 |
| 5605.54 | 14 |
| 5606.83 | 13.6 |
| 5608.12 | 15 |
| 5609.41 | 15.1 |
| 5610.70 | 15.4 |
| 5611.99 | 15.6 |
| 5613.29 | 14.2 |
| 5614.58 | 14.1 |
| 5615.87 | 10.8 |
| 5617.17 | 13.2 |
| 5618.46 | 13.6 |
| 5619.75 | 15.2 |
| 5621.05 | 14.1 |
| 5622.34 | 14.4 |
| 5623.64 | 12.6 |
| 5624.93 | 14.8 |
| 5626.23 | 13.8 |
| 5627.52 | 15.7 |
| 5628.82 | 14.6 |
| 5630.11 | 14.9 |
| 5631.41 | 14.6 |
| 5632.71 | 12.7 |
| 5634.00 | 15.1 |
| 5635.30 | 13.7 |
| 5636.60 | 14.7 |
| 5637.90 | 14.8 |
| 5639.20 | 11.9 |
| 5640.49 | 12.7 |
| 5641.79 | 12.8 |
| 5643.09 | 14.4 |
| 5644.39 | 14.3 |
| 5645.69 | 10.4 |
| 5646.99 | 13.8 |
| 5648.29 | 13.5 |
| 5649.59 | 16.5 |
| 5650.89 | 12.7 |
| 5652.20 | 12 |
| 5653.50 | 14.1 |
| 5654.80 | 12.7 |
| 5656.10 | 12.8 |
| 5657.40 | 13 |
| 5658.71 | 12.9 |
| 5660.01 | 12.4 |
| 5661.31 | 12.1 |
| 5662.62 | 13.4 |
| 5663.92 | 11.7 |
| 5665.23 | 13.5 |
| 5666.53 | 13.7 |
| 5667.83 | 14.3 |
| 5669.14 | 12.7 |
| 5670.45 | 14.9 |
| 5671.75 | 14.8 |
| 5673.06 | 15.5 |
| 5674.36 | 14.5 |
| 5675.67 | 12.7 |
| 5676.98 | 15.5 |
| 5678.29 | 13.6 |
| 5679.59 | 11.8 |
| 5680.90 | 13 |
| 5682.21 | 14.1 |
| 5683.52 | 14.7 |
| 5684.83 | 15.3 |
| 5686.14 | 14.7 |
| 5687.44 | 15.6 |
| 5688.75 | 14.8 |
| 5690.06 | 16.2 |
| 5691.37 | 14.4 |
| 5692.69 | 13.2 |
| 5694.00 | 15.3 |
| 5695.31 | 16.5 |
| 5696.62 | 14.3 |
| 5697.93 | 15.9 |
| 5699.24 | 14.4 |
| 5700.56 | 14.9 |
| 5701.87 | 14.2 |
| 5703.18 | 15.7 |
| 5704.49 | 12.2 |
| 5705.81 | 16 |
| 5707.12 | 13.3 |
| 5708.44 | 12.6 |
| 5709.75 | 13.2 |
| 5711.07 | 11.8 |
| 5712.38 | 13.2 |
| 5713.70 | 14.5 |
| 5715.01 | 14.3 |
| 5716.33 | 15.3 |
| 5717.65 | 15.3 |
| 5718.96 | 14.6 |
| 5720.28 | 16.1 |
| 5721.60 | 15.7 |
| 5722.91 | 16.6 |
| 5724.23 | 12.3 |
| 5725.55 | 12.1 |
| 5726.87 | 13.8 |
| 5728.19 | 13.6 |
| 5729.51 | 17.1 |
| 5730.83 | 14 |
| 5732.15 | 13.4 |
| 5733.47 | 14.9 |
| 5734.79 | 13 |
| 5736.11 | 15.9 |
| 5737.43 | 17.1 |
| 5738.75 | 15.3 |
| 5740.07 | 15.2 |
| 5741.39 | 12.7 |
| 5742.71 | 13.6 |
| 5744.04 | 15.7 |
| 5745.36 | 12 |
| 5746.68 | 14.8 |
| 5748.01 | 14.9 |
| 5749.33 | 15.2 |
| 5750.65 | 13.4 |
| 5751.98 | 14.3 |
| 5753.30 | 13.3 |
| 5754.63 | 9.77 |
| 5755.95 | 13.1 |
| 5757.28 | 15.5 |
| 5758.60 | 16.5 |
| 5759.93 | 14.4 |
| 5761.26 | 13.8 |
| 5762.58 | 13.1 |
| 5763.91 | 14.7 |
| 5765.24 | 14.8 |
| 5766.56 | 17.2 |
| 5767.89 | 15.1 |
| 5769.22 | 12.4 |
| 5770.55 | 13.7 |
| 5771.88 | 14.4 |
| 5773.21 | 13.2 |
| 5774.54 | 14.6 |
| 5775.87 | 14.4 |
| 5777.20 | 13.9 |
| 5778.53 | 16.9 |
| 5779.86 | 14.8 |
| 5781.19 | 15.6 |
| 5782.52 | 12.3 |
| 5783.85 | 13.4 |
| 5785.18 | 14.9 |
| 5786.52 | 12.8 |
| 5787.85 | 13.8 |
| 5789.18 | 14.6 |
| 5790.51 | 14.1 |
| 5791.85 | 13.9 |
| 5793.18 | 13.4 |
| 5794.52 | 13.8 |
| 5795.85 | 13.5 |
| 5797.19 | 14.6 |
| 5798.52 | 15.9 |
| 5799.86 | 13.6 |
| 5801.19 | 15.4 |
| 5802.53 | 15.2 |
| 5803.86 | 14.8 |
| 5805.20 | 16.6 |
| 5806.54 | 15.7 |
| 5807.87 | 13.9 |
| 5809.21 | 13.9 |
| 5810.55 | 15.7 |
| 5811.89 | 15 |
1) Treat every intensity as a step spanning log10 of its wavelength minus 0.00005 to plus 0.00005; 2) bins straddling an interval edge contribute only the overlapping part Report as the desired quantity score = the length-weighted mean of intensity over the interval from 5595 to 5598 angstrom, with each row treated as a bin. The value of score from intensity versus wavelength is 13.3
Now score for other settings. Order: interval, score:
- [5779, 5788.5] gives 14.0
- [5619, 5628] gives 14.3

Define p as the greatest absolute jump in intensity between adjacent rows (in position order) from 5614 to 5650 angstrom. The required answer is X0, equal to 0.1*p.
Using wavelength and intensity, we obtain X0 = 0.39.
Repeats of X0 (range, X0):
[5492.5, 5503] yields 0.57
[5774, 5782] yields 0.30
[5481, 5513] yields 0.57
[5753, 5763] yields 0.35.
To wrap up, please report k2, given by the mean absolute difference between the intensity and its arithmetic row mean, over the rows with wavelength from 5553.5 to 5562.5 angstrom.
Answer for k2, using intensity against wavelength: 0.80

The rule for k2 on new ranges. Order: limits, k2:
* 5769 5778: 0.60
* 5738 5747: 1.22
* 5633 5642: 1.03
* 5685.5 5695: 0.70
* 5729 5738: 1.41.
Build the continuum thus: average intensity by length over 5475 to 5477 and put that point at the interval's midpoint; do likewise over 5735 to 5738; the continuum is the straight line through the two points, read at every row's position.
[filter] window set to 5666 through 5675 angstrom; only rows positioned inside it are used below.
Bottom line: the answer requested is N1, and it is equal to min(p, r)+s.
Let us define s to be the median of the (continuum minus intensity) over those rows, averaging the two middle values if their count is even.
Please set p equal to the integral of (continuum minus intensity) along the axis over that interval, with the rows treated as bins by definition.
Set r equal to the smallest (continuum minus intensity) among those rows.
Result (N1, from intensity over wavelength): 1.27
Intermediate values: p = 11.4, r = 0.1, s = 1.1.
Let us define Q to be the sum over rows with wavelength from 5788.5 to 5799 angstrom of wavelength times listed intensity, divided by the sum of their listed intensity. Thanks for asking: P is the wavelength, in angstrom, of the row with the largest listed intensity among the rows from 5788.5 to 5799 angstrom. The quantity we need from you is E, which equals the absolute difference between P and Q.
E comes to 4.6 angstrom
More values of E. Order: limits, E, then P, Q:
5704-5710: 1.3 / 5705.81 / 5707.1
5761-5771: 0.7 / 5766.56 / 5765.9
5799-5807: 1.9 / 5805.20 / 5803.3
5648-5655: 1.9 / 5649.59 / 5651.4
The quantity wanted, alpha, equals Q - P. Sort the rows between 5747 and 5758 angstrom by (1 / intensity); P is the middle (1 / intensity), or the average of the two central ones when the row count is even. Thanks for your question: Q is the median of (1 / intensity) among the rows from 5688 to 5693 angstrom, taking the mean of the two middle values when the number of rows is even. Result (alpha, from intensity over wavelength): -0.0038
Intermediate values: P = 0.0723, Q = 0.069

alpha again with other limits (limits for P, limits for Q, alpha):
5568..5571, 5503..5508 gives -0.0145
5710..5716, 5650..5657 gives 0.0059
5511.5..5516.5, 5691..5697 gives -0.0080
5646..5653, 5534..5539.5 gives 0.0059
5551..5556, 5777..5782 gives -0.0066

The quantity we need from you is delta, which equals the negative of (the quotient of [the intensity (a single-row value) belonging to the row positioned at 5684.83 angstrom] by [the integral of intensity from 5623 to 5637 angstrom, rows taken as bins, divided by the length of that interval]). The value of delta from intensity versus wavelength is -1.07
